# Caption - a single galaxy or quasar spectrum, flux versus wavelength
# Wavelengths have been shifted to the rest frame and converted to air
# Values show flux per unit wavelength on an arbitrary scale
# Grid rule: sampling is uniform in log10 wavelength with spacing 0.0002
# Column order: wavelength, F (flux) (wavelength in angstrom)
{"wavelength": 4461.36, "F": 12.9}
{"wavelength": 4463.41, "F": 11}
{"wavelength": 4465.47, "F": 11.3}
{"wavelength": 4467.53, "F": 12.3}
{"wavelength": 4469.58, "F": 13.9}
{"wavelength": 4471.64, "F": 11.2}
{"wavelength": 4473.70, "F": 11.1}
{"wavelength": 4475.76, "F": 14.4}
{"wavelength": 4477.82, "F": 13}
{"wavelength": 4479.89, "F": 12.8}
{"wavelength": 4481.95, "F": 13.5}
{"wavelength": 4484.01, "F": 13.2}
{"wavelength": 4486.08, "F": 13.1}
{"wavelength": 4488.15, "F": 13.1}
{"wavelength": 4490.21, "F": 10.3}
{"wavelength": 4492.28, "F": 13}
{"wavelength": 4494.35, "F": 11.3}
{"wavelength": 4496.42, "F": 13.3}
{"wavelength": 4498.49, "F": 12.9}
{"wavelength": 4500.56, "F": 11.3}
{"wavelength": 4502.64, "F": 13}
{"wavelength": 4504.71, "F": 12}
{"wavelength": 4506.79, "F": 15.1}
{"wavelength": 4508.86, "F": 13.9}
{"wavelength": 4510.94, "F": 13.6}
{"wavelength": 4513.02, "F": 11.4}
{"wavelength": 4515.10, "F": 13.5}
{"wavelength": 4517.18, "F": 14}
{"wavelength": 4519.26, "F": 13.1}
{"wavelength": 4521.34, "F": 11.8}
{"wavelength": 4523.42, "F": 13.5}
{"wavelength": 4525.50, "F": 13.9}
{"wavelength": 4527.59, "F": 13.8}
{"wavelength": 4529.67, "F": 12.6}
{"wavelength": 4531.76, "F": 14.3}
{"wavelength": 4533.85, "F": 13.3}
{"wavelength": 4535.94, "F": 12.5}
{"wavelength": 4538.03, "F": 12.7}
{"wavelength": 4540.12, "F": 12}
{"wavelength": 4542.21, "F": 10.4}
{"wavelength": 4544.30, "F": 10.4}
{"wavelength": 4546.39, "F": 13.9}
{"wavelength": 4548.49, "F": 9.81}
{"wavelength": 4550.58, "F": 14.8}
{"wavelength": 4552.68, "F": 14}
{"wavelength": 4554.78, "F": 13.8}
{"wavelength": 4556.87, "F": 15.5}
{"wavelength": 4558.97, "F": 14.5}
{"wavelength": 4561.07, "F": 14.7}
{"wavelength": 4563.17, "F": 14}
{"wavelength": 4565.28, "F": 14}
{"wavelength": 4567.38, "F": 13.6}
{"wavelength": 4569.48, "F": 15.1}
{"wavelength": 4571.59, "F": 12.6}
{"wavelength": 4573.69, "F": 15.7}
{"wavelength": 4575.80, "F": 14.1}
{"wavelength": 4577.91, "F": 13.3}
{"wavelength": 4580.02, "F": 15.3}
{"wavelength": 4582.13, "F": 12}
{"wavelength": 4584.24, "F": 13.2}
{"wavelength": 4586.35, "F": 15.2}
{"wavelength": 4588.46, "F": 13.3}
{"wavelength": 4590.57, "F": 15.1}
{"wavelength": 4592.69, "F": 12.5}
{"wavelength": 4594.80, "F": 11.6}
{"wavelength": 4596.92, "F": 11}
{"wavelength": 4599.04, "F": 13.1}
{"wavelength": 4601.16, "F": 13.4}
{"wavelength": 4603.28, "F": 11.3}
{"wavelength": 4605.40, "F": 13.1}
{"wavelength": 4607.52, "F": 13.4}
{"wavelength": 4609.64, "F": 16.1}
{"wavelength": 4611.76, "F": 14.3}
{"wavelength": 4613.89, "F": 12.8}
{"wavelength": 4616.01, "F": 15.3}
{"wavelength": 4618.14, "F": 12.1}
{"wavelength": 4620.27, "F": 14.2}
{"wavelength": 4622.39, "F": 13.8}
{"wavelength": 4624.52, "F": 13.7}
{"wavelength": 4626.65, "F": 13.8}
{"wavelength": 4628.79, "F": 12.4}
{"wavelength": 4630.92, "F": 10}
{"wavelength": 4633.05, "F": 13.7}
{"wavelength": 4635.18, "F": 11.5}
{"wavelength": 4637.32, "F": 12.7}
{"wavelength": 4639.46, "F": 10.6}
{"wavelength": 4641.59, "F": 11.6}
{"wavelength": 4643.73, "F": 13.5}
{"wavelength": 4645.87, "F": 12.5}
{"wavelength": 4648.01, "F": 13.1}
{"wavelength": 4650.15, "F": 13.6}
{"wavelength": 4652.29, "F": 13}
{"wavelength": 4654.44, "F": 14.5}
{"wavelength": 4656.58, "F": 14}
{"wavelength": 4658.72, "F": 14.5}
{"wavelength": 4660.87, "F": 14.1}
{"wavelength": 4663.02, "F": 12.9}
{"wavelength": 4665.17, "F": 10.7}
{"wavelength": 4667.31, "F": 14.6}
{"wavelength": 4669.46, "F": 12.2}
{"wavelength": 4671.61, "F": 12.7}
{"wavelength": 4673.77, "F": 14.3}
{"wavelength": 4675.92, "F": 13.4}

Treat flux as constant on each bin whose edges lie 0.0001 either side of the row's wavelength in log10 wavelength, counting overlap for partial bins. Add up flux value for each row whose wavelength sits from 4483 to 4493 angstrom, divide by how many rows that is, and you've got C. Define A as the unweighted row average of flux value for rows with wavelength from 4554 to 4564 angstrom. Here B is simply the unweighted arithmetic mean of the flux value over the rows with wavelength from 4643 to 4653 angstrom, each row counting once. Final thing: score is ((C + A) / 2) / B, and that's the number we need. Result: 1.03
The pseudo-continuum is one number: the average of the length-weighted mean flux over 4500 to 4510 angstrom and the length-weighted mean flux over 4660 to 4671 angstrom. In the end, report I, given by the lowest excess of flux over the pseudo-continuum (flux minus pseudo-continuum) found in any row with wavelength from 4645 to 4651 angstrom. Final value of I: -0.5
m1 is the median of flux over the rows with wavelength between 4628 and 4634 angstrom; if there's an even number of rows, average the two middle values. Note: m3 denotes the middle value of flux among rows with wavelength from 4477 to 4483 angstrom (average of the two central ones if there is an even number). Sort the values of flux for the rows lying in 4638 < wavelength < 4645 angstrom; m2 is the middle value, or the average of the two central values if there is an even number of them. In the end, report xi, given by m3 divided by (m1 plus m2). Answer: 0.54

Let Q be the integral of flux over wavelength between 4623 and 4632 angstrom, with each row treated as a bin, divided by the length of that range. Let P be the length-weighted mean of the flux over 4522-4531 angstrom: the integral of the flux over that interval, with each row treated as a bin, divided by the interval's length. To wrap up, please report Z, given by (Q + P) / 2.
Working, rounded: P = 13.4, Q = 12.5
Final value 12.97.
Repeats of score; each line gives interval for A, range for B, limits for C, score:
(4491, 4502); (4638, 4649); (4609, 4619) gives 1.08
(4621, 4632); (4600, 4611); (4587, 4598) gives 0.95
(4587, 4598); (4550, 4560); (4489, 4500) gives 0.86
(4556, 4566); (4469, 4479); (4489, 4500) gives 1.05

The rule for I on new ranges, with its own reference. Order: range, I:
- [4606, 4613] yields 0.4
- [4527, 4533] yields -0.4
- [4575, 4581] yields 0.3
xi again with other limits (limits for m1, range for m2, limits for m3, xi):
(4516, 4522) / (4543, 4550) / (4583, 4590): 0.57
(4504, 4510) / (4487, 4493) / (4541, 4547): 0.39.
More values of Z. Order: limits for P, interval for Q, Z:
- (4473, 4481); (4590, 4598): 12.64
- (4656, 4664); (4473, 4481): 13.39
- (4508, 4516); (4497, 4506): 12.74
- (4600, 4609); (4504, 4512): 13.33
